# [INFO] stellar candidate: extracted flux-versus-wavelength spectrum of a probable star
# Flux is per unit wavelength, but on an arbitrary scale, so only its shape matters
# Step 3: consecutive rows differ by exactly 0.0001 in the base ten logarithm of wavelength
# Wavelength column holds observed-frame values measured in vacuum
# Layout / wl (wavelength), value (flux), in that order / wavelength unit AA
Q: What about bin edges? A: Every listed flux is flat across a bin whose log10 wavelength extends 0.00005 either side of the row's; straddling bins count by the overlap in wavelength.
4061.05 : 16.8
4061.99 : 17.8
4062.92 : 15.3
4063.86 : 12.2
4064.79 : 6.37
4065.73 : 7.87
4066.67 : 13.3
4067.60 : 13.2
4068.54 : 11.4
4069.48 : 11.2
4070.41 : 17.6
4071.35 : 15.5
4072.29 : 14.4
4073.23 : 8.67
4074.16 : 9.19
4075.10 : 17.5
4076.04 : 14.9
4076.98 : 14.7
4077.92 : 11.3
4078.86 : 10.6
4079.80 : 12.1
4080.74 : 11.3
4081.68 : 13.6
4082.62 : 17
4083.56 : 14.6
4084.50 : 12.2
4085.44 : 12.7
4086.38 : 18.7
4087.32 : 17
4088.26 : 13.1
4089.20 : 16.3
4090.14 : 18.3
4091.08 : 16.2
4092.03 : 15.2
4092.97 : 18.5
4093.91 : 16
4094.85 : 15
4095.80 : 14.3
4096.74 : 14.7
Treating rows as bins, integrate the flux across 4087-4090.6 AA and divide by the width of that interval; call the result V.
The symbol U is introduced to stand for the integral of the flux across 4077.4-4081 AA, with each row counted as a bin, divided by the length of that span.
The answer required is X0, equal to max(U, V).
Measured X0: 16.2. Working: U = 11.4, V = 16.2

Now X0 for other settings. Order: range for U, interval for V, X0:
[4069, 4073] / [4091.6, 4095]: 16.3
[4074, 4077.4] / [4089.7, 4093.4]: 17.0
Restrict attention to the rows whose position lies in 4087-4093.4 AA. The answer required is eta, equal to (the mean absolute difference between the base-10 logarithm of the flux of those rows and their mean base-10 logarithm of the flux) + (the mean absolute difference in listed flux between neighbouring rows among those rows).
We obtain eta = 2.62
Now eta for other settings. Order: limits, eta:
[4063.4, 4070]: 2.57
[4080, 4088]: 2.74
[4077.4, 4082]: 1.36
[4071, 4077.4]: 3.17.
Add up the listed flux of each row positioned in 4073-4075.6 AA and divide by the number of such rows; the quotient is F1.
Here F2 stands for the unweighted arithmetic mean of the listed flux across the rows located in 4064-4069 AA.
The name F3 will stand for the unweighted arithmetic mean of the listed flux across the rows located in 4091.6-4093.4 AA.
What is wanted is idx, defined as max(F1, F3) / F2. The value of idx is 1.62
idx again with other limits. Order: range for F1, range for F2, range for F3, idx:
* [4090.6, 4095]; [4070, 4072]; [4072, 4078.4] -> 0.98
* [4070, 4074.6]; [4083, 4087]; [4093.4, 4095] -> 1.07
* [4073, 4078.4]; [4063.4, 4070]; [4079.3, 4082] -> 1.18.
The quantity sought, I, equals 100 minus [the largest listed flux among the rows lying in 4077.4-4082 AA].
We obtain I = 86.4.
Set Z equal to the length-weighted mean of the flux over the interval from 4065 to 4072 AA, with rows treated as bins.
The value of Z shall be 12.7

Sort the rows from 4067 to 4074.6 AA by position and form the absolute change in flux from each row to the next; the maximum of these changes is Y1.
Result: 6.40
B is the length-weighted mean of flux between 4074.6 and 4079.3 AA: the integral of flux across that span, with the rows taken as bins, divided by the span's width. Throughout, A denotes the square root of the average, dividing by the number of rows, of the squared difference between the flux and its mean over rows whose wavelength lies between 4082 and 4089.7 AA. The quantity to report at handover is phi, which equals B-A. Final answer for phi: 12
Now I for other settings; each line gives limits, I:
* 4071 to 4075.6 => 82.5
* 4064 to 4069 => 86.7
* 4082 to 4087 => 81.3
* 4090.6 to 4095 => 81.5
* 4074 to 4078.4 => 82.5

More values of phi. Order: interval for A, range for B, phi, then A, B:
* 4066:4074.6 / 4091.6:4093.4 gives 14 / 2.7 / 17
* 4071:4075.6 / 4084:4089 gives 11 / 3.5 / 15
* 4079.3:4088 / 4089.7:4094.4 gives 14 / 2.5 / 17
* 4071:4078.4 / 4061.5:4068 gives 9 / 3.0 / 12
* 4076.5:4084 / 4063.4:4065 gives 8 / 2.1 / 10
